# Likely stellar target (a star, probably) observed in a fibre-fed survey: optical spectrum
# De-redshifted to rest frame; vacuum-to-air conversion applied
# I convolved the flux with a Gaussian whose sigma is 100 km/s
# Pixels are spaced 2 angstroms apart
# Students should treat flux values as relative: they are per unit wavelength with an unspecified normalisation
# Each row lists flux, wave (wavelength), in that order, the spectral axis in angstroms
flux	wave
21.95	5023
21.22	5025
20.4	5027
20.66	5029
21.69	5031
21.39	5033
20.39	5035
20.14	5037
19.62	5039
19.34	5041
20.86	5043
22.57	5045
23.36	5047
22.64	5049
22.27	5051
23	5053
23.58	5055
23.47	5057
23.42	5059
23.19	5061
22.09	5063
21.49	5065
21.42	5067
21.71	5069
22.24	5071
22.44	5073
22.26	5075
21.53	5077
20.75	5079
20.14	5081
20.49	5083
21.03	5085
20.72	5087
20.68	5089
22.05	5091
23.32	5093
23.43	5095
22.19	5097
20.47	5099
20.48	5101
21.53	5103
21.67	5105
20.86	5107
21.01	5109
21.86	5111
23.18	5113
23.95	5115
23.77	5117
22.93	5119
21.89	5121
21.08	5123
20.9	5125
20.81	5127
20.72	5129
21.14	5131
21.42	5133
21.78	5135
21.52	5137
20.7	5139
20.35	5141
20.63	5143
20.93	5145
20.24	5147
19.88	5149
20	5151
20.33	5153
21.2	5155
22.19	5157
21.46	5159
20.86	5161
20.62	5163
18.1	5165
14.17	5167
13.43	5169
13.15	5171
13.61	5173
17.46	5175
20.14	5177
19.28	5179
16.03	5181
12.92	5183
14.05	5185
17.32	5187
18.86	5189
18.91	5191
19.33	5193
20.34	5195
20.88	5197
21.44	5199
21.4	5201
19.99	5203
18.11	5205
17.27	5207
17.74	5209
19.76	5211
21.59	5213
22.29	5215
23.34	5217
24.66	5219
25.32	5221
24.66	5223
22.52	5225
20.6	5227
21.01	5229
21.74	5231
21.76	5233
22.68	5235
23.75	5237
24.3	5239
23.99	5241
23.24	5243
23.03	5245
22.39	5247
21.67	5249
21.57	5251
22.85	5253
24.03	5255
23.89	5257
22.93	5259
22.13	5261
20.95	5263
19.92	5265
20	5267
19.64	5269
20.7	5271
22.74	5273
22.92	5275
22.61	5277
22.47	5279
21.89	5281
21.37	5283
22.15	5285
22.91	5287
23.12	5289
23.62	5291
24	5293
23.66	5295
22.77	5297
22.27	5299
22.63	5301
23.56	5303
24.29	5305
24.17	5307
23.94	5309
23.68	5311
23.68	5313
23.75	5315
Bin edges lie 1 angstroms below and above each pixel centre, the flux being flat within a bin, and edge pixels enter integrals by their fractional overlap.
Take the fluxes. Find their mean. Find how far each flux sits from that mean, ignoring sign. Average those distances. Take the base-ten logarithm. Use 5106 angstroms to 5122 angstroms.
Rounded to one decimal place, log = 0.0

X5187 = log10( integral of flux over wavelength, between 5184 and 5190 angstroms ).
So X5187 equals 2.0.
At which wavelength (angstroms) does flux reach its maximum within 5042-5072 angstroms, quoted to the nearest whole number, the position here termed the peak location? 5055 angstroms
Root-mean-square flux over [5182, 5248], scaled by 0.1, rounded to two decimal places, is 2.11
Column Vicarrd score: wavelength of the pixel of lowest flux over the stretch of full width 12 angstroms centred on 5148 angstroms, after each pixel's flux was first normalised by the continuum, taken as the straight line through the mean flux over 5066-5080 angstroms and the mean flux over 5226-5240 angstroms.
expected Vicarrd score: 5149 angstroms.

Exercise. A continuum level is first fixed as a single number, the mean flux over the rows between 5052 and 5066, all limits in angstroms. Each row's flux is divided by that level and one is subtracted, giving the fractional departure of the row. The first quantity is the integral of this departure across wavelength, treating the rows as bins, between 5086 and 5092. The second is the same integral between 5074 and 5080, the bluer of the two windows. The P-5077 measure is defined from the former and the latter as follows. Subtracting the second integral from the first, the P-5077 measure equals -0.1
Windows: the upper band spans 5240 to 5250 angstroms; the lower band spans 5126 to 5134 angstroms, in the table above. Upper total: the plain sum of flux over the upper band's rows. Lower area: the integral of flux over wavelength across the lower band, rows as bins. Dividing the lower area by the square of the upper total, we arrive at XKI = 0.013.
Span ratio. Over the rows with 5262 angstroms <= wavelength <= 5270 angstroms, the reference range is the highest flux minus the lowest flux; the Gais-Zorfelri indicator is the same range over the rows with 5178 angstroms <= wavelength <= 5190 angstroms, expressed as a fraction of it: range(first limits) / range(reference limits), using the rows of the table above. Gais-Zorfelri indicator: 4.9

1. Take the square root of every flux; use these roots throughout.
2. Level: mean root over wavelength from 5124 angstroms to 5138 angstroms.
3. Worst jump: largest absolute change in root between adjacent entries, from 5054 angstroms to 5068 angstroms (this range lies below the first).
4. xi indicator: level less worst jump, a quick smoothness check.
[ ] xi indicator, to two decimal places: 4.49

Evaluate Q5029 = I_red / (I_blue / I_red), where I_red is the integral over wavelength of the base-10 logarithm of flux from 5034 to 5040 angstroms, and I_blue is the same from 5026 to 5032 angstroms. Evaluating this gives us 7.7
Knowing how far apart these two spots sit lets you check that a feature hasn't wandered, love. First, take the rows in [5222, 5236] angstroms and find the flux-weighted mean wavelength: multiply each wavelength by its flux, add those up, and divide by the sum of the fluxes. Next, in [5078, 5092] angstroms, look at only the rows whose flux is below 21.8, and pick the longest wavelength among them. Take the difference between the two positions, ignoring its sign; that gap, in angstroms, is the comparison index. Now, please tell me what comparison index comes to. 139.9 angstroms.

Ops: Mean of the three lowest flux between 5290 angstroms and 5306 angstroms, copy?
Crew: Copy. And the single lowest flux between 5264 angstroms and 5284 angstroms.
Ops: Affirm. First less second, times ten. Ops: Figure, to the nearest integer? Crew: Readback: 29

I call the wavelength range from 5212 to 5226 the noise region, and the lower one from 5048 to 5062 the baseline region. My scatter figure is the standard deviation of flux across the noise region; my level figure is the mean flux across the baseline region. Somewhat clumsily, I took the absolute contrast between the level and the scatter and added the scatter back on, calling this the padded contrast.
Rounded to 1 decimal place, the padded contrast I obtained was 23.1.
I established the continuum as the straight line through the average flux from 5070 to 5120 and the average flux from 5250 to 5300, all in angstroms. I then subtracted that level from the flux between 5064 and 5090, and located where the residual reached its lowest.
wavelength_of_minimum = 5081 angstroms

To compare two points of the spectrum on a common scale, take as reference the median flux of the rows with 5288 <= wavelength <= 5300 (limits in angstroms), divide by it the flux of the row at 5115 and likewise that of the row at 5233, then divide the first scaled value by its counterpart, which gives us 1.10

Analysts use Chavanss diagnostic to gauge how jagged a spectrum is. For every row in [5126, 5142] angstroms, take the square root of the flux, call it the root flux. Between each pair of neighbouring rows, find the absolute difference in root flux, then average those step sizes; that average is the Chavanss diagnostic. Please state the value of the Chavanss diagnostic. 0.040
